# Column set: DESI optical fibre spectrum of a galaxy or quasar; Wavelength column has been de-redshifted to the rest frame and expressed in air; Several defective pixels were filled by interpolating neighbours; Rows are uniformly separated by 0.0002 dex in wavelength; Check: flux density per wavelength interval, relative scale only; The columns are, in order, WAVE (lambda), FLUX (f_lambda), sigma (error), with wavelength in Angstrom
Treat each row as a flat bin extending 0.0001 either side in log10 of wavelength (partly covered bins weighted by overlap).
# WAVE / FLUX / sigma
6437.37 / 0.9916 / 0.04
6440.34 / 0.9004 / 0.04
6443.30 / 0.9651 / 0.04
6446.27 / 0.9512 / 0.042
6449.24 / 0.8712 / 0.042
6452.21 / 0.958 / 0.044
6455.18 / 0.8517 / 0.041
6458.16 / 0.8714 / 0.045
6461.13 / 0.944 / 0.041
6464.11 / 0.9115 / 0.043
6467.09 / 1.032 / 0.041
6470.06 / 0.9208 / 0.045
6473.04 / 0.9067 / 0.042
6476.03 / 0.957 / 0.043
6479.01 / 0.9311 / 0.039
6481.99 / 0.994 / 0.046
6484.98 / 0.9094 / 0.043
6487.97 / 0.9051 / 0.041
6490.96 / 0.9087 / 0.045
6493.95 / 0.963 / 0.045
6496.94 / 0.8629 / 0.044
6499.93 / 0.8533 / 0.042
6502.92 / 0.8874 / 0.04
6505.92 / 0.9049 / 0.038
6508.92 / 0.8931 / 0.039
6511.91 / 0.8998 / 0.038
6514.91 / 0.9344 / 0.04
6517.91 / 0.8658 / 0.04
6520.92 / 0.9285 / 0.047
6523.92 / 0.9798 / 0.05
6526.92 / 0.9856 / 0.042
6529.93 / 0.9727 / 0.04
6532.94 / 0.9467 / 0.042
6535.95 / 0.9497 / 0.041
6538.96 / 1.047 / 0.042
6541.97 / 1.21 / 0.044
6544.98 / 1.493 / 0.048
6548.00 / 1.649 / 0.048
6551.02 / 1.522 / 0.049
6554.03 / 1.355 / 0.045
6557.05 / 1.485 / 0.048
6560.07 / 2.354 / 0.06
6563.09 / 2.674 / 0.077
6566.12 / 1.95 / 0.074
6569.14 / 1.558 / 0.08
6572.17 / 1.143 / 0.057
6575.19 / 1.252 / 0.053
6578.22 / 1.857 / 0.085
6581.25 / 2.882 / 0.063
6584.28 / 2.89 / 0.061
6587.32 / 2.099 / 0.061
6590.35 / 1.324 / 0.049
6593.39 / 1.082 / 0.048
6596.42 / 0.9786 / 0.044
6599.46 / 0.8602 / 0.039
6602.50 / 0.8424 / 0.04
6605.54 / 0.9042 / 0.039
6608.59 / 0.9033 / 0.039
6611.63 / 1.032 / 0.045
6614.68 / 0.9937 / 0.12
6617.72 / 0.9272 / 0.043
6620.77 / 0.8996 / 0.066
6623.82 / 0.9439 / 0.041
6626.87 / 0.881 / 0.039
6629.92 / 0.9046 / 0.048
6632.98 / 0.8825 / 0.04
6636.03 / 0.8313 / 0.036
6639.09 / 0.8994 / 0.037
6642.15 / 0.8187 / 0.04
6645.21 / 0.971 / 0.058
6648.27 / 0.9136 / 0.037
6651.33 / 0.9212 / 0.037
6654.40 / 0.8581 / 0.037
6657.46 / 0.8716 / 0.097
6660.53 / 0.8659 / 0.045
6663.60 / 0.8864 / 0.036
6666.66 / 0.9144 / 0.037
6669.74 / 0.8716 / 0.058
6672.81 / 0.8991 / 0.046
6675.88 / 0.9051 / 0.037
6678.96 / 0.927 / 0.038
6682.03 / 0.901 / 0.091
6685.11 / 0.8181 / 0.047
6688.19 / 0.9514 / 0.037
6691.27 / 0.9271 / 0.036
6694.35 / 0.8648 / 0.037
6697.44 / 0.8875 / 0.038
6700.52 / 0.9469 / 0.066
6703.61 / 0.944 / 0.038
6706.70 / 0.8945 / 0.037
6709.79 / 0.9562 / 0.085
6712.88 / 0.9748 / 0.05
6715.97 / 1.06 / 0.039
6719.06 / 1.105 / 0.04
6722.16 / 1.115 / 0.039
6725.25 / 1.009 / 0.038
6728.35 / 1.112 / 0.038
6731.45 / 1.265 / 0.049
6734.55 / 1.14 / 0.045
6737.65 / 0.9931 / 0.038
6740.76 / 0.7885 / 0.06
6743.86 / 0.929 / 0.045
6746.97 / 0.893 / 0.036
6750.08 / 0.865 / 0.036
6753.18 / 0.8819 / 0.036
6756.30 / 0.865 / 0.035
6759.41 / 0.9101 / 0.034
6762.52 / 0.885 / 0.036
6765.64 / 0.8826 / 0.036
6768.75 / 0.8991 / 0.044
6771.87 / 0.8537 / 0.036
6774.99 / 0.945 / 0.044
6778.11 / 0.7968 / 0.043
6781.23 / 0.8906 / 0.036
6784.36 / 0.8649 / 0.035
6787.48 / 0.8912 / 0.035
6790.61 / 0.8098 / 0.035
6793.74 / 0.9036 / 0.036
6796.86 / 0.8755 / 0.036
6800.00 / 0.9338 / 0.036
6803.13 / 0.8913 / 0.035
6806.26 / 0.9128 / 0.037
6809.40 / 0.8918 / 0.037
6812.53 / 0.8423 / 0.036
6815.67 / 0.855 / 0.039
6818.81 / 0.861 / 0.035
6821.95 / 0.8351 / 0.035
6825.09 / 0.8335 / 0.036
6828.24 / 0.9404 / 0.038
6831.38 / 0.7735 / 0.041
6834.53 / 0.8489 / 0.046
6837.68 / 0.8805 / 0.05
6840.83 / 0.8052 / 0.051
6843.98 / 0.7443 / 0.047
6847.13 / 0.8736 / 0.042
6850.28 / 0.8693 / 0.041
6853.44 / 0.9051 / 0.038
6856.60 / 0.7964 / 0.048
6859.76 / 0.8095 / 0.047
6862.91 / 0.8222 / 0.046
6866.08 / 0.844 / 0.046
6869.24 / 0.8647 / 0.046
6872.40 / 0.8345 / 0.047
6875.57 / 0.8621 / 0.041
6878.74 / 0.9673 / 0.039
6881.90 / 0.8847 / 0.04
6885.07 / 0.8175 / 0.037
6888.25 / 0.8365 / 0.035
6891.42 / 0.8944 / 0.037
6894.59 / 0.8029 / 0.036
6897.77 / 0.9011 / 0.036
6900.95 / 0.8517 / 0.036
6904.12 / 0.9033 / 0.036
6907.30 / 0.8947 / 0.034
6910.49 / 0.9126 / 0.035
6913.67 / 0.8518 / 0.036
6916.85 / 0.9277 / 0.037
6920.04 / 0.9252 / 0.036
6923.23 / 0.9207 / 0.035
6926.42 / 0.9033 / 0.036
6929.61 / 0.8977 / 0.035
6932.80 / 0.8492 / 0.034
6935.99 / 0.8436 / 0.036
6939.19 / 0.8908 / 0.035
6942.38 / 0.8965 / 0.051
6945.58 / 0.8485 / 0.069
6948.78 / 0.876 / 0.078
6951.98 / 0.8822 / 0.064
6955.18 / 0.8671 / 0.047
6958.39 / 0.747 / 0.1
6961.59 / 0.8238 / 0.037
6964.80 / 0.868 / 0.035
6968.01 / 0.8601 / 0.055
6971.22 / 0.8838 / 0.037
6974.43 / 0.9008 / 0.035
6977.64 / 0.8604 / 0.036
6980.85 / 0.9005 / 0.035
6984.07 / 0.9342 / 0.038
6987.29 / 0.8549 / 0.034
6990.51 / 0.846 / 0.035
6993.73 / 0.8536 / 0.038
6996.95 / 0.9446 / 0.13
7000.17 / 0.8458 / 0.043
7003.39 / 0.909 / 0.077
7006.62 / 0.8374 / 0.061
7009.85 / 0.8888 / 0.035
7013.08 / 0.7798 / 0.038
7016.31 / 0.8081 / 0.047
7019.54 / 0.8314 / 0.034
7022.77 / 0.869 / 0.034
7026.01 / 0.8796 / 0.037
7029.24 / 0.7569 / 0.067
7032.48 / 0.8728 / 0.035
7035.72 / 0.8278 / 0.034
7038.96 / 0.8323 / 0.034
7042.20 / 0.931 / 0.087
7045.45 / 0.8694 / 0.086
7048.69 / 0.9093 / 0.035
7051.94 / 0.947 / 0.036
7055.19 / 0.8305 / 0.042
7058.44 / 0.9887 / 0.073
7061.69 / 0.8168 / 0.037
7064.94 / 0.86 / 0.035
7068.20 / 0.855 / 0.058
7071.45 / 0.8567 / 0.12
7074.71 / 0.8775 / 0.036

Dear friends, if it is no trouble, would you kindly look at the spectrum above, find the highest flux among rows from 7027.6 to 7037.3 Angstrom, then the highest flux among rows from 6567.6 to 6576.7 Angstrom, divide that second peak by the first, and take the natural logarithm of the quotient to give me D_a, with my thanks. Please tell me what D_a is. 0.58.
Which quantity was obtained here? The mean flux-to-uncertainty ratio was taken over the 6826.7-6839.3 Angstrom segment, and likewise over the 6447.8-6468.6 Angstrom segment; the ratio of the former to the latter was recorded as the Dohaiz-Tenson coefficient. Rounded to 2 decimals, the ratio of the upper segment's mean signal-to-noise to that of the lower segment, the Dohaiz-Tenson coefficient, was 0.92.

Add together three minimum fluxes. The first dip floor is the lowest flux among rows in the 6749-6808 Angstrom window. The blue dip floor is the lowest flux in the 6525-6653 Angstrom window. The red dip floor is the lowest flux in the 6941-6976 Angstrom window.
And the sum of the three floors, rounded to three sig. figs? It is 2.36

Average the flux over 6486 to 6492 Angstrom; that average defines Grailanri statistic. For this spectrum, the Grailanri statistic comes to 0.91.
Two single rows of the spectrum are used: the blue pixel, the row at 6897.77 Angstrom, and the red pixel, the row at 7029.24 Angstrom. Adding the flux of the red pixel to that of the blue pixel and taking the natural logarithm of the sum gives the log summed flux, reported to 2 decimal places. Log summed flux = 0.51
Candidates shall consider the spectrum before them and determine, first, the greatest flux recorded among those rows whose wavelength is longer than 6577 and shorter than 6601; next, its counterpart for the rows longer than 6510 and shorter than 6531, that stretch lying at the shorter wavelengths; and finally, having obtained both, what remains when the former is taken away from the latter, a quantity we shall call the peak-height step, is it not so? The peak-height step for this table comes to -1.90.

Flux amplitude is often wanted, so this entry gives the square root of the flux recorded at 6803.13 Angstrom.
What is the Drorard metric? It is 0.944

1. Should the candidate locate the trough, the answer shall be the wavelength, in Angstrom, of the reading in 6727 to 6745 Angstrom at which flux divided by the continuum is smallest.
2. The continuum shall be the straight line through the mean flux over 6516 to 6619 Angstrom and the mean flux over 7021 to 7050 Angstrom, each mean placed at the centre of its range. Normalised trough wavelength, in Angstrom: 6740.76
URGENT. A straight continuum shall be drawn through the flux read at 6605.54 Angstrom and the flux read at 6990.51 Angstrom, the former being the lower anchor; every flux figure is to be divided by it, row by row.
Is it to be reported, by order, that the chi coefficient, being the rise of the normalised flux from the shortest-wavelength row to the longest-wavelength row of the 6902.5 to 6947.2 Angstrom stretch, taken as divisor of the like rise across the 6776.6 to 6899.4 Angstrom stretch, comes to -2.5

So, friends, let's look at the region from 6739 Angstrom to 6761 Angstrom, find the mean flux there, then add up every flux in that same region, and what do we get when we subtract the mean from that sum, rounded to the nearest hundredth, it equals 5.26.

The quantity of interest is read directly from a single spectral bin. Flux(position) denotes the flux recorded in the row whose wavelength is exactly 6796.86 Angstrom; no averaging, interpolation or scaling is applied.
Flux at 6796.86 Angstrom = 0.8755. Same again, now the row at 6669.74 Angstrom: 0.8716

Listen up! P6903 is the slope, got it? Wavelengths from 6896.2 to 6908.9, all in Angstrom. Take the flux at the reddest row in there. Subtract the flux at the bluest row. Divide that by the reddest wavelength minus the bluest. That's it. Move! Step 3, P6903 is -0.0007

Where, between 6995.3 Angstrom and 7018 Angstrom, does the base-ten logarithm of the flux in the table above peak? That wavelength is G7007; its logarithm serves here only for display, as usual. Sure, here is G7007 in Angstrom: 6996.95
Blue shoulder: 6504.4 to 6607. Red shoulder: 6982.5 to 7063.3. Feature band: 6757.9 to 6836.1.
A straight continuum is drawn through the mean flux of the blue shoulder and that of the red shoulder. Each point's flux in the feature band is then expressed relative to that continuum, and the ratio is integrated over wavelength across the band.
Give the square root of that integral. 7.84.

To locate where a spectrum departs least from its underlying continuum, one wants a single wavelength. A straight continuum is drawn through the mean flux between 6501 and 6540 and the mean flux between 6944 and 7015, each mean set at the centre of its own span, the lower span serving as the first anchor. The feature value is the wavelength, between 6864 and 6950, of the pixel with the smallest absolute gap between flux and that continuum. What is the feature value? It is 6881.90 Angstrom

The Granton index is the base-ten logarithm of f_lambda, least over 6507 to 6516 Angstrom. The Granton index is -0.049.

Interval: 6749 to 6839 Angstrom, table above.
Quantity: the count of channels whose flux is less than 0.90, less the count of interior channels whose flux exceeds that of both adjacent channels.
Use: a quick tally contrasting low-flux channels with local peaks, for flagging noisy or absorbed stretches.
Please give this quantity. 12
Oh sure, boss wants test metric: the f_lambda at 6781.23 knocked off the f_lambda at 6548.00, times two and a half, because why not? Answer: 1.9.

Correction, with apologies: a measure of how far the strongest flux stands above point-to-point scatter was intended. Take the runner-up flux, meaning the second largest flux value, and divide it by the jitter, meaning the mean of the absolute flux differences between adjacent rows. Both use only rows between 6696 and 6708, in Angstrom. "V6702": 25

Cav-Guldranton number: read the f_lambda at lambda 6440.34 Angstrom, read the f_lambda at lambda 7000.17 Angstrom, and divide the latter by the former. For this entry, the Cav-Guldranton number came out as 0.94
